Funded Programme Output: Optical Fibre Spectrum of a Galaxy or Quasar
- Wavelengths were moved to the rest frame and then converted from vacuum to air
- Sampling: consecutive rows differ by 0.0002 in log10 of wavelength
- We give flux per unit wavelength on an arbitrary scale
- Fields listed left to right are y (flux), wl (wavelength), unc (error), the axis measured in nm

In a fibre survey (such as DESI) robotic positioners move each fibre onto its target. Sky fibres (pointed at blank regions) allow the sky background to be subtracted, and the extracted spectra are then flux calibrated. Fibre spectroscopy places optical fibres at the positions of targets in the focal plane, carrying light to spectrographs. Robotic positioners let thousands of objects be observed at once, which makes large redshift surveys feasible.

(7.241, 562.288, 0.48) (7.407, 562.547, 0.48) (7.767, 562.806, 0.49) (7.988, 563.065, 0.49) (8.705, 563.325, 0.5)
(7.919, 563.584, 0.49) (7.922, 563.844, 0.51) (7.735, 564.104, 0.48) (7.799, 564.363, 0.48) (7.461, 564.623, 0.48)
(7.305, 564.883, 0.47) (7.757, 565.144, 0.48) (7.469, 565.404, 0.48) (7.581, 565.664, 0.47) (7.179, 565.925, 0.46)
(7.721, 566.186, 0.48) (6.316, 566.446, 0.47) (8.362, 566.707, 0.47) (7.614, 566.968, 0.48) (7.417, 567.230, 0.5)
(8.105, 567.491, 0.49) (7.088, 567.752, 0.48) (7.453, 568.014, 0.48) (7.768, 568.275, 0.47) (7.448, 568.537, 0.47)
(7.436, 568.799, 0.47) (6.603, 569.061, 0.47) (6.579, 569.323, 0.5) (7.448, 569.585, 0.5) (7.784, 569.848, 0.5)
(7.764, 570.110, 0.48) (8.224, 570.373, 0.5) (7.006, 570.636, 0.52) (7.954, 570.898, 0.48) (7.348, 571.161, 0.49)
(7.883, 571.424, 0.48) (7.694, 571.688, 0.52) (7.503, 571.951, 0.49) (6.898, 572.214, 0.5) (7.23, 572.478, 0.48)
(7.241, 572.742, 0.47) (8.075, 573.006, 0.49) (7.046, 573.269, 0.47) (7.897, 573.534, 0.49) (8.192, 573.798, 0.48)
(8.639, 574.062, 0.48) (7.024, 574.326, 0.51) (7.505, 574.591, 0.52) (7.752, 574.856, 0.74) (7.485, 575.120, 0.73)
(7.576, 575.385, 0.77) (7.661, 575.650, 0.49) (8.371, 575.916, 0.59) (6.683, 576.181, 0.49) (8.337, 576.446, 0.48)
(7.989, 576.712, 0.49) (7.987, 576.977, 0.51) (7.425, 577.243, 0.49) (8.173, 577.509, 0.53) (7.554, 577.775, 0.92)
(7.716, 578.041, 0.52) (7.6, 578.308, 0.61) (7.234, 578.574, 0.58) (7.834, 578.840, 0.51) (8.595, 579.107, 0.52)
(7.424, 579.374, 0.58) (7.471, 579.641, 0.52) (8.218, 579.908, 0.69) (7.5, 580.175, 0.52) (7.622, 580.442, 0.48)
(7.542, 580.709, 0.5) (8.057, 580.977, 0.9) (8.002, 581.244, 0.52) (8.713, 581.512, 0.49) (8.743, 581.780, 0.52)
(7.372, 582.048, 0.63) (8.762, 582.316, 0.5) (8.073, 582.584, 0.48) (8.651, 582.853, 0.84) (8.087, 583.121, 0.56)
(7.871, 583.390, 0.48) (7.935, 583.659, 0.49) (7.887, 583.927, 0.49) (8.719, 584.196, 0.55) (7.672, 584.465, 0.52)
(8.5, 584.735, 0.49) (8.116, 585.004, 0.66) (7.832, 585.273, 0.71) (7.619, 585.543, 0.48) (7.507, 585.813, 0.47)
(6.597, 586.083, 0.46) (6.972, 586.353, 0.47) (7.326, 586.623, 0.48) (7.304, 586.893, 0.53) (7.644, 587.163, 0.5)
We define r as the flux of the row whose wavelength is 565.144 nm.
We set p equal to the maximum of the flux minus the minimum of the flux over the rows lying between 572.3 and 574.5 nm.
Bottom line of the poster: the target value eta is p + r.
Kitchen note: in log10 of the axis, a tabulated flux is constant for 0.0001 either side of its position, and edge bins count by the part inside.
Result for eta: 9.4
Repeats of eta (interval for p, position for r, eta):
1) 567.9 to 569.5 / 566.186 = 8.9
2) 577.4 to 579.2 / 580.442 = 9.0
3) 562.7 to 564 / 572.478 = 8.2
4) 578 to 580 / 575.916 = 9.7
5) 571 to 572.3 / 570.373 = 9.2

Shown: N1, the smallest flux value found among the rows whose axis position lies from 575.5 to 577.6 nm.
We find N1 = 6.683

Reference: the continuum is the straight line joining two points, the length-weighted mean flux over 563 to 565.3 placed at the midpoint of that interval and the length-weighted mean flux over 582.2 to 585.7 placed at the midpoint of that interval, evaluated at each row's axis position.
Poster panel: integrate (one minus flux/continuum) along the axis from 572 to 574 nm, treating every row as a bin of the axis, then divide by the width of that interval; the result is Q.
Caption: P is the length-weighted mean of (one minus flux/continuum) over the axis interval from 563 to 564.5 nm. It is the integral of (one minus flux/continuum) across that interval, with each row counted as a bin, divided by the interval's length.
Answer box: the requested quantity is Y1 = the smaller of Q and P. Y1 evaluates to -0.023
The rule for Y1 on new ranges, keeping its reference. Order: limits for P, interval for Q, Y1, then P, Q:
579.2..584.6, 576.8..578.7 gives 0.009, 0.01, 0.044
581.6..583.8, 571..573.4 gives -0.011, -0.01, 0.064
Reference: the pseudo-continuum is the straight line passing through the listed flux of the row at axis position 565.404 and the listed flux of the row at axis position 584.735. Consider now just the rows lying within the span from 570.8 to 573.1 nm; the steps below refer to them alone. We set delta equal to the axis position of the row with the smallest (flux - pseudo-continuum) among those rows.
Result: 572.214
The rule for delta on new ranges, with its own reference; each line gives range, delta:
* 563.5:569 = 566.446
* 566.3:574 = 566.446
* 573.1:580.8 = 576.181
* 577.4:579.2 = 578.574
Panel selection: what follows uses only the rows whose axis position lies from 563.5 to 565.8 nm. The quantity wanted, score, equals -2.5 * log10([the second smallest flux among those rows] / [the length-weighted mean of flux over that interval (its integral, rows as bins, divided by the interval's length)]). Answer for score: 0.03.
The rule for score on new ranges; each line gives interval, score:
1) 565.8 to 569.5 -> 0.12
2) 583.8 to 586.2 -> 0.05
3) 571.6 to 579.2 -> 0.12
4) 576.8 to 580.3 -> 0.05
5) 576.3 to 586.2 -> 0.10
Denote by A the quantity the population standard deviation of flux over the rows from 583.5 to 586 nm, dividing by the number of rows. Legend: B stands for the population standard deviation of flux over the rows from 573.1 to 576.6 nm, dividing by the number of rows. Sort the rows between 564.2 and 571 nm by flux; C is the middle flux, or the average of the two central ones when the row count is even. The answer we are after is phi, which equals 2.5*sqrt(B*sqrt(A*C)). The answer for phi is 2.4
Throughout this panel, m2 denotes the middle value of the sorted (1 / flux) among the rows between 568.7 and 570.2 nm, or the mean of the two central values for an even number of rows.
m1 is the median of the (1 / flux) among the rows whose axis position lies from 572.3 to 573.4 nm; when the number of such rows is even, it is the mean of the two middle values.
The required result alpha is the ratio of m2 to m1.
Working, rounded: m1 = 0.138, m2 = 0.134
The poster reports 0.97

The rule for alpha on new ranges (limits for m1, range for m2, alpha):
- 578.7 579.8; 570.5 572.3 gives 1.02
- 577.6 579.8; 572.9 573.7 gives 0.96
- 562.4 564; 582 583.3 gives 0.98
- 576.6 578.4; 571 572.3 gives 1.03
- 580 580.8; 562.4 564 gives 0.95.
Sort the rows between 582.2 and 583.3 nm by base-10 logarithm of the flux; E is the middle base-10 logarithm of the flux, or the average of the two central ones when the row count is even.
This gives 0.92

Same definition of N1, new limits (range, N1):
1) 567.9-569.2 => 6.603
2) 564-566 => 7.179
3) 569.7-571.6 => 7.006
